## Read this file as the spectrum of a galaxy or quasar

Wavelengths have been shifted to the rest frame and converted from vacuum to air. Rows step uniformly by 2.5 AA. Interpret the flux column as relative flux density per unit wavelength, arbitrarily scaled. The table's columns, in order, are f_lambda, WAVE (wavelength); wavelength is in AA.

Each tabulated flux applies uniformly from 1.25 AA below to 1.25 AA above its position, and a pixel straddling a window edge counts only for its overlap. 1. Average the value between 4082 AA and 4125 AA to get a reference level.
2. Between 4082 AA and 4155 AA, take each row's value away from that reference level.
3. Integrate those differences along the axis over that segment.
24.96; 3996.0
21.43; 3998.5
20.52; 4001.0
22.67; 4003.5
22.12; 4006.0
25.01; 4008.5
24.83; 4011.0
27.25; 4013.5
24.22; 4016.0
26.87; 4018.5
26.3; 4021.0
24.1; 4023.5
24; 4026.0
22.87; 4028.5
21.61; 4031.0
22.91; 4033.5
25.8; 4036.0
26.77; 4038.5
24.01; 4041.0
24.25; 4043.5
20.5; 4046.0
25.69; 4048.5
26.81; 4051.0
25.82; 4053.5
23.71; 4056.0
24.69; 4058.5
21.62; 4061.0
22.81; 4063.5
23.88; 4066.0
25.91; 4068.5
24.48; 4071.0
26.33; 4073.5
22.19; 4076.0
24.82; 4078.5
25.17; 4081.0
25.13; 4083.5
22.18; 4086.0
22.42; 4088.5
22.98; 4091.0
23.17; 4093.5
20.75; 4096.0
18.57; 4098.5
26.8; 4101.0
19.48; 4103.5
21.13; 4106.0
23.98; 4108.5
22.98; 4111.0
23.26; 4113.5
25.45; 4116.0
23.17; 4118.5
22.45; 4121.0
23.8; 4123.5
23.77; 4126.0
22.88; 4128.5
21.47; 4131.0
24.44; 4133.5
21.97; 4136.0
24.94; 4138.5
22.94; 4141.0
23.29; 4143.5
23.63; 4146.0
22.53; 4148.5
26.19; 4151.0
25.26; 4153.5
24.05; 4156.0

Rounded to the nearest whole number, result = -24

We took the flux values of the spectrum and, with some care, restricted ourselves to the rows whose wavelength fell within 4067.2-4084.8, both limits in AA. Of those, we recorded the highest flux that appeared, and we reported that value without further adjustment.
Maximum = 26.33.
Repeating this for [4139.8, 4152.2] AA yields 26.19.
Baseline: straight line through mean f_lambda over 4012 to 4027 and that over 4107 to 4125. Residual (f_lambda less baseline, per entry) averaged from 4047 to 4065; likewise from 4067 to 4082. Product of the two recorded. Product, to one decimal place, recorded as -0.1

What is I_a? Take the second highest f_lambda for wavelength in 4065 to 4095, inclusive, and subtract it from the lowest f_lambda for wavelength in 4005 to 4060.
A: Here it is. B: -5.4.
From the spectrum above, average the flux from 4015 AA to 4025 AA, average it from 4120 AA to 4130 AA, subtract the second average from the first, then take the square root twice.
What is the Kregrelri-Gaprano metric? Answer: 1.21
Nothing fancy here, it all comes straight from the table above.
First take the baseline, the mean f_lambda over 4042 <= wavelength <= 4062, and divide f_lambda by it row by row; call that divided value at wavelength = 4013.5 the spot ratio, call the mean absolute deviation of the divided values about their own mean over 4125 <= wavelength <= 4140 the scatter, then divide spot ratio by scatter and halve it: 12.0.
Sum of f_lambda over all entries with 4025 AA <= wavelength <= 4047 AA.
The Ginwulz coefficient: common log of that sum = 2.33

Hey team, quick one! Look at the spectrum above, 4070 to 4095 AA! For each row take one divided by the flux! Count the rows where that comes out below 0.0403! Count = 4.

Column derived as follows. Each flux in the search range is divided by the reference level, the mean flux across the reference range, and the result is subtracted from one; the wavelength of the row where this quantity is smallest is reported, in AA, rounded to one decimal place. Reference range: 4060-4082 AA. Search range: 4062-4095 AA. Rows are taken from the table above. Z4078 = 4073.5 AA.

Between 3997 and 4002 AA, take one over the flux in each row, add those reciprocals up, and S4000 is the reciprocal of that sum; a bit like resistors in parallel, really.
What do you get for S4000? 10.5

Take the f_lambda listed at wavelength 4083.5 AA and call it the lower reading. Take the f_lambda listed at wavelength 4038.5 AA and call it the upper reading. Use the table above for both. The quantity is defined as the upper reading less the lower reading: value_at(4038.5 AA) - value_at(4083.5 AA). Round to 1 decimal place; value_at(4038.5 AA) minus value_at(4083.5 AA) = 1.6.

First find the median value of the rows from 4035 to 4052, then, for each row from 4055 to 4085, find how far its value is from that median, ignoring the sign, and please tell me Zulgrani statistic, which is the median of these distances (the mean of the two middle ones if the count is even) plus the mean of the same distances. 2.7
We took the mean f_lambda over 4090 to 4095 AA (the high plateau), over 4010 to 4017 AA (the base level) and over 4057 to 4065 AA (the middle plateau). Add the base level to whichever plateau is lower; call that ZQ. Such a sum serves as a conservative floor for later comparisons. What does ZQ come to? 48.5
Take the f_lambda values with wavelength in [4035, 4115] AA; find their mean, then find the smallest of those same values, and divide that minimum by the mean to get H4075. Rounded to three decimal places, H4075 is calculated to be 0.784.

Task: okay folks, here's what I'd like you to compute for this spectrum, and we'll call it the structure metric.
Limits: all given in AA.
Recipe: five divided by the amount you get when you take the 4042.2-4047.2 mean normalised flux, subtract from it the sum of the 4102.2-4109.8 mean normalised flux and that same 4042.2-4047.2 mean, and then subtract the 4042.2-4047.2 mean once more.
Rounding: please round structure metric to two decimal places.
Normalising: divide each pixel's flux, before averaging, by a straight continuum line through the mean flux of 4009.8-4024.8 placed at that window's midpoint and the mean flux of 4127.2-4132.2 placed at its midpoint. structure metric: -2.71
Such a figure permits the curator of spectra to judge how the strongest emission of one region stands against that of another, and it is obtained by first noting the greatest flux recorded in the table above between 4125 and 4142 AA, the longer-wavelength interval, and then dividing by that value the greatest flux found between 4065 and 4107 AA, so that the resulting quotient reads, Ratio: 1.07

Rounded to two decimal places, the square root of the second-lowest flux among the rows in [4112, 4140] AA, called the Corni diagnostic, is 4.69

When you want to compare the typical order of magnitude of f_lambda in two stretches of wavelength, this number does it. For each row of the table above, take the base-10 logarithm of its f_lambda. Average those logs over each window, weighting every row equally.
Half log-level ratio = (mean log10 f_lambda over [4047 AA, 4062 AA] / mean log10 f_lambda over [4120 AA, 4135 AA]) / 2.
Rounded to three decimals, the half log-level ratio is 0.510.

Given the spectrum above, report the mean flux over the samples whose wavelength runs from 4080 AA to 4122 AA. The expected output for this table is 22.9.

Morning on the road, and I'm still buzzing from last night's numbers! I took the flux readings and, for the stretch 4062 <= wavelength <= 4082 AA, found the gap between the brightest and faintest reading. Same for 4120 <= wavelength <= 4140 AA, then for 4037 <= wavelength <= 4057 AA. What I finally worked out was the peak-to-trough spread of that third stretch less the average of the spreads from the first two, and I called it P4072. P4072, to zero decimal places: 3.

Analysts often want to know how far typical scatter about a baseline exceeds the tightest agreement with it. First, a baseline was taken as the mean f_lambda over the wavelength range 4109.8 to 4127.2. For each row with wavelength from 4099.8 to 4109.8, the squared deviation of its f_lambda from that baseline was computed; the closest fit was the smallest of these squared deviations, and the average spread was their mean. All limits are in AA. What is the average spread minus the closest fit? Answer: 8.1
